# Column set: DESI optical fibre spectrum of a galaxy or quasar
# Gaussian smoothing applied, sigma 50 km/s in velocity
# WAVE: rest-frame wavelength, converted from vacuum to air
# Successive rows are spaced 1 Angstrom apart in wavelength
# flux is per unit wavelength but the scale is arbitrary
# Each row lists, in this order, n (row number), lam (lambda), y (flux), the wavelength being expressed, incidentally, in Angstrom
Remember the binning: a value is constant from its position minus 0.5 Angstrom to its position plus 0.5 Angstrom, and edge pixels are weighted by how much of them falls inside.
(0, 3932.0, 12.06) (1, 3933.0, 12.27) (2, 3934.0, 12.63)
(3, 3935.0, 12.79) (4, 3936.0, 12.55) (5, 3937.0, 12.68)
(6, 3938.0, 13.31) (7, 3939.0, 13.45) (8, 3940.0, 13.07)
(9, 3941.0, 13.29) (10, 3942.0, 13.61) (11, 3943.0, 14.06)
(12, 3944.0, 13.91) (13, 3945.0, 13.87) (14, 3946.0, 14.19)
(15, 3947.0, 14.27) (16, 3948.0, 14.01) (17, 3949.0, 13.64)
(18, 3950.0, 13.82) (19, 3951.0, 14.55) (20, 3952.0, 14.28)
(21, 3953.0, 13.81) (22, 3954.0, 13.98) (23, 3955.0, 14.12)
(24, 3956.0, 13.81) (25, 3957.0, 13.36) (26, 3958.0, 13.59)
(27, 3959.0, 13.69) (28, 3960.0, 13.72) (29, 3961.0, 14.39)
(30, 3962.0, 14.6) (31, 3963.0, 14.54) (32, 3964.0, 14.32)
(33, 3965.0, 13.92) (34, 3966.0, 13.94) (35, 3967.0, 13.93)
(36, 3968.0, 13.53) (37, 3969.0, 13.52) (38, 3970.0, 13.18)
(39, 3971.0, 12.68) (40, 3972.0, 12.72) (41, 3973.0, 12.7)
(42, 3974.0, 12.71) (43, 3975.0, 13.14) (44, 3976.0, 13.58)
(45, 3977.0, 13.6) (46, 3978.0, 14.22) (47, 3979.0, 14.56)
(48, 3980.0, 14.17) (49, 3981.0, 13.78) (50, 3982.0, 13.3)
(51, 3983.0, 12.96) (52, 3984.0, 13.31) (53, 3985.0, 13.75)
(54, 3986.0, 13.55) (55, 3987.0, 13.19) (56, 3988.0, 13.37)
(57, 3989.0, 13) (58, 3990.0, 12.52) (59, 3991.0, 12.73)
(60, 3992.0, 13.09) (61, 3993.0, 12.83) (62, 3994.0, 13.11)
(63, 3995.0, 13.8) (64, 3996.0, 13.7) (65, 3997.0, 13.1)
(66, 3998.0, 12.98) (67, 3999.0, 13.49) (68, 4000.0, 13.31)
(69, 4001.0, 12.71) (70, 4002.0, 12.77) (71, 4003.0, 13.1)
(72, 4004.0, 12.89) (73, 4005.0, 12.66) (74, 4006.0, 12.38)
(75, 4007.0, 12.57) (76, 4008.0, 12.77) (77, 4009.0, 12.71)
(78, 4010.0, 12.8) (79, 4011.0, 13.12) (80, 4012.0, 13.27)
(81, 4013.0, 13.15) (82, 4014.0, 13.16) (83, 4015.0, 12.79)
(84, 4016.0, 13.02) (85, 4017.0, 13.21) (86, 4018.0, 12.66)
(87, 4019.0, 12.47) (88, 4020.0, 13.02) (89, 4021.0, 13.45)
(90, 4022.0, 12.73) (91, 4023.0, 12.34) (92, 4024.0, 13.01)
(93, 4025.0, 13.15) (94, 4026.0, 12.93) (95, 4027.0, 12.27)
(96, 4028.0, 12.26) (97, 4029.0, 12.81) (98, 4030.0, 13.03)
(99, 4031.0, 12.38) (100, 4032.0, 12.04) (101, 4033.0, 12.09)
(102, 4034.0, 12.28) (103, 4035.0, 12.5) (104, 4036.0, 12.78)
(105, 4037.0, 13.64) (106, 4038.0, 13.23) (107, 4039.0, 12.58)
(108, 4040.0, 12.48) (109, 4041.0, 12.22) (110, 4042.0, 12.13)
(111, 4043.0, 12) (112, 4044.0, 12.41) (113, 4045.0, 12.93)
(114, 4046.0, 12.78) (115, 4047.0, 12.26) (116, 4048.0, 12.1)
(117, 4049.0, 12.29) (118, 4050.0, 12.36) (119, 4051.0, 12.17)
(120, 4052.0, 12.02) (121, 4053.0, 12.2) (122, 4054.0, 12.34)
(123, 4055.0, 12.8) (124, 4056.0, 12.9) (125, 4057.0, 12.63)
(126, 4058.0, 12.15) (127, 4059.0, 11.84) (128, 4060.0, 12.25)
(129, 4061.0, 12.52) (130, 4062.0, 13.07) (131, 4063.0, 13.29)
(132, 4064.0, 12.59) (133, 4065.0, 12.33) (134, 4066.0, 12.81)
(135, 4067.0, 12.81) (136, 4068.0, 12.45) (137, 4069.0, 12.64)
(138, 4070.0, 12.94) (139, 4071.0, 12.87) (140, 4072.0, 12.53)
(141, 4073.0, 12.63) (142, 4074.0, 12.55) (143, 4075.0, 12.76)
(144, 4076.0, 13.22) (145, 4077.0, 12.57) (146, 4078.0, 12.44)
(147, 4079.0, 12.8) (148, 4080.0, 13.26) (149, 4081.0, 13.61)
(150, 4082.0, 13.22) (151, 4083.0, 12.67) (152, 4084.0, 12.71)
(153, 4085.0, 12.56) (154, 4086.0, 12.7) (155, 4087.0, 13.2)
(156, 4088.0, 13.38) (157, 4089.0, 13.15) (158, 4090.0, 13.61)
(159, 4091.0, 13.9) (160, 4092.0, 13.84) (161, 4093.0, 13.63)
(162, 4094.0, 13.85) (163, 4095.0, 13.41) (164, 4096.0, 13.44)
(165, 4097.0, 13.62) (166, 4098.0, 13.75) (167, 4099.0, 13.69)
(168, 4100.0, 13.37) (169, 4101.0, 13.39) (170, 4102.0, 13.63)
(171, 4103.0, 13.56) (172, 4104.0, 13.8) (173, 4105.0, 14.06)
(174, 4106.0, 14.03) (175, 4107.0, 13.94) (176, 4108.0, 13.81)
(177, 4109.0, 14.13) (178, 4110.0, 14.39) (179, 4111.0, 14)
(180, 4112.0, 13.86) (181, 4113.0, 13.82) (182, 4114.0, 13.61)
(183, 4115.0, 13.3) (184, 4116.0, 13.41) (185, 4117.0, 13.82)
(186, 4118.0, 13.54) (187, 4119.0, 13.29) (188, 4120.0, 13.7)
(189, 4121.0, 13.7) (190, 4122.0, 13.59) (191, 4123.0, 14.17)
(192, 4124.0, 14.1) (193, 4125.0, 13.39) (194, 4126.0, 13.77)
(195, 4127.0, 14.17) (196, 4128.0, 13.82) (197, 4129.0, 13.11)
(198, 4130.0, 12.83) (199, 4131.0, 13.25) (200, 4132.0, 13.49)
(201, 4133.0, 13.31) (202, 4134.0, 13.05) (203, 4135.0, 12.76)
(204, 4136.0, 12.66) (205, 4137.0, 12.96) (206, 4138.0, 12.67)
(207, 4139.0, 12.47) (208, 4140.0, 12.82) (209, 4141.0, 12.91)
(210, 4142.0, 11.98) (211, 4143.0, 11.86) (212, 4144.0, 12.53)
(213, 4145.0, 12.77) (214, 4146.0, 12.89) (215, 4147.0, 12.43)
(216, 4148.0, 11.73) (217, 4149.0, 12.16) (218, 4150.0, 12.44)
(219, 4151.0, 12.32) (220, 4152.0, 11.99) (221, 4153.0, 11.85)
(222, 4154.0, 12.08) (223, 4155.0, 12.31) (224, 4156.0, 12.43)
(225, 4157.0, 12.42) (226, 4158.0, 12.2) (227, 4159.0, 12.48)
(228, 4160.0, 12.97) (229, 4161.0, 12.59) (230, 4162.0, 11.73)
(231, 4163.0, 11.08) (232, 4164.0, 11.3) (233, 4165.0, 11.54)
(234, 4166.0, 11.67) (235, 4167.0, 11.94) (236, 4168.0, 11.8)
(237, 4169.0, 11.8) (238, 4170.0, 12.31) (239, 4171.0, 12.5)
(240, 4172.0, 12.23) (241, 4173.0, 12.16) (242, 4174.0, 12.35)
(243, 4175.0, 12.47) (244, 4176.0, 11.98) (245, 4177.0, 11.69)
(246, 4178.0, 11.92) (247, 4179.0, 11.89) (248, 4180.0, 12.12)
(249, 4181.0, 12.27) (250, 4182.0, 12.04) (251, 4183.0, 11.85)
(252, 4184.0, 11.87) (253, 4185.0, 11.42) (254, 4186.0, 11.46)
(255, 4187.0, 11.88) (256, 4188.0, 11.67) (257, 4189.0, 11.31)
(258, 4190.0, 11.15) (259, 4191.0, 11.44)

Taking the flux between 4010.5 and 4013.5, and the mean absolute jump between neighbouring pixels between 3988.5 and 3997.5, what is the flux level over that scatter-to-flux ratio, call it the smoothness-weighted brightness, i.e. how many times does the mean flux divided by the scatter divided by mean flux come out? 466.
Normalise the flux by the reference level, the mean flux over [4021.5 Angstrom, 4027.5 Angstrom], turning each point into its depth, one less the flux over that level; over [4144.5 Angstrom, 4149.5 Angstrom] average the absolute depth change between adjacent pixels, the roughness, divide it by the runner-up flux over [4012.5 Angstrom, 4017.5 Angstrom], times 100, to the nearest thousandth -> 0.255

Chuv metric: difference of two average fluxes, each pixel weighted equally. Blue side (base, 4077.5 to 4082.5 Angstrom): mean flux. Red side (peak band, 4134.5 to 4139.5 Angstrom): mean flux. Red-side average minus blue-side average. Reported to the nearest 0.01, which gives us -0.36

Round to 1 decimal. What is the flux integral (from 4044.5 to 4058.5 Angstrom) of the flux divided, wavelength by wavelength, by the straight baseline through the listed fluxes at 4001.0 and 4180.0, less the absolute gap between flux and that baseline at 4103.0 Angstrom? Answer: 12.7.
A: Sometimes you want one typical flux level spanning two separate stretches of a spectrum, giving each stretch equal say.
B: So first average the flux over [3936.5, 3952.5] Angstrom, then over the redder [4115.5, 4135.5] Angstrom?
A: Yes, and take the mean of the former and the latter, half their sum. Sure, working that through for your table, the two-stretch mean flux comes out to 13.6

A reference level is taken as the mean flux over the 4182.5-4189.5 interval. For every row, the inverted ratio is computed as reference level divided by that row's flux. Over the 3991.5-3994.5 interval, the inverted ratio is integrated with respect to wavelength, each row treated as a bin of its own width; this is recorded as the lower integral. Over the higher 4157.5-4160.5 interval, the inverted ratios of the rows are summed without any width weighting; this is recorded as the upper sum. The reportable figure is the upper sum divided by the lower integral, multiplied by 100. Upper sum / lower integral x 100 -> 104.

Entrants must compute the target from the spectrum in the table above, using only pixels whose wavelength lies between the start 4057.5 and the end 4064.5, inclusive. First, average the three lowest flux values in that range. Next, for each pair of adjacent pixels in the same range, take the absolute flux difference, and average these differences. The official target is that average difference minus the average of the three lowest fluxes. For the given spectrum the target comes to -11.7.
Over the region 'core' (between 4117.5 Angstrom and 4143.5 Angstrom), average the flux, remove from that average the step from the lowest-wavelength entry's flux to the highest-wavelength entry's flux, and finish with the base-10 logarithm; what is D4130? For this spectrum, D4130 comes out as 1.17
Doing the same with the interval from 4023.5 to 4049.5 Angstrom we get 1.12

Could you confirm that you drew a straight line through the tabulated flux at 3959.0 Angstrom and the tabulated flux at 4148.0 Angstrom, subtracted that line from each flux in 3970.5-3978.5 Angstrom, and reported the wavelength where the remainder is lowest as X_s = 3971.0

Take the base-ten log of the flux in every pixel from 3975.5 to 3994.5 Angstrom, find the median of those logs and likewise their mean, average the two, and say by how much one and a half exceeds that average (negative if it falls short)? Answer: 0.375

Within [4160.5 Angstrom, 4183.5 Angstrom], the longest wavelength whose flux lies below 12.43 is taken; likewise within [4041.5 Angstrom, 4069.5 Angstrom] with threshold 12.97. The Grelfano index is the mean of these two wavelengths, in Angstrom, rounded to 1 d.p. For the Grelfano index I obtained 4126.0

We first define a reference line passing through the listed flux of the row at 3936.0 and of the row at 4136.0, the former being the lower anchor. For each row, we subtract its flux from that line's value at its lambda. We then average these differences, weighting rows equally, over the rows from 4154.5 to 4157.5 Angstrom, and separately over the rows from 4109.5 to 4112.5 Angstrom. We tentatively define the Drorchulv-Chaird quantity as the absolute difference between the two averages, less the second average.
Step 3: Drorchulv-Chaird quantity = 3.2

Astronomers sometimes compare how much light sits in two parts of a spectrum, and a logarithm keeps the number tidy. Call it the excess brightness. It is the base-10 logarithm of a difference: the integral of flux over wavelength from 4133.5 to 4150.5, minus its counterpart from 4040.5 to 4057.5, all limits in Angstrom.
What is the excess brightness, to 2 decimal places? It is 0.41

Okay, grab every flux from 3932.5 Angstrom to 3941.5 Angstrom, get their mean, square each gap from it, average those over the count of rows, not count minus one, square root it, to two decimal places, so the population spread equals 0.38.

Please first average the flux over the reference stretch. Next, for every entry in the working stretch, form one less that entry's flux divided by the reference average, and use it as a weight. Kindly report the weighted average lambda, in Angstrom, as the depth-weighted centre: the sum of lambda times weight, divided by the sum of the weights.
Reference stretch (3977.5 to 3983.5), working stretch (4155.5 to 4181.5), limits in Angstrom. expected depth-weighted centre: 4168.7 Angstrom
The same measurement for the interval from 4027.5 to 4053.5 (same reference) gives 4041.1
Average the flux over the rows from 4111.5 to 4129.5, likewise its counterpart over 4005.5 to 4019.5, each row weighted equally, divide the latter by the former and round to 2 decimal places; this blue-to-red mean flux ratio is 0.94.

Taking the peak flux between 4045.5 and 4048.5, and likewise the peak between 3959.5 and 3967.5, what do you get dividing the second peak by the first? 1.14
